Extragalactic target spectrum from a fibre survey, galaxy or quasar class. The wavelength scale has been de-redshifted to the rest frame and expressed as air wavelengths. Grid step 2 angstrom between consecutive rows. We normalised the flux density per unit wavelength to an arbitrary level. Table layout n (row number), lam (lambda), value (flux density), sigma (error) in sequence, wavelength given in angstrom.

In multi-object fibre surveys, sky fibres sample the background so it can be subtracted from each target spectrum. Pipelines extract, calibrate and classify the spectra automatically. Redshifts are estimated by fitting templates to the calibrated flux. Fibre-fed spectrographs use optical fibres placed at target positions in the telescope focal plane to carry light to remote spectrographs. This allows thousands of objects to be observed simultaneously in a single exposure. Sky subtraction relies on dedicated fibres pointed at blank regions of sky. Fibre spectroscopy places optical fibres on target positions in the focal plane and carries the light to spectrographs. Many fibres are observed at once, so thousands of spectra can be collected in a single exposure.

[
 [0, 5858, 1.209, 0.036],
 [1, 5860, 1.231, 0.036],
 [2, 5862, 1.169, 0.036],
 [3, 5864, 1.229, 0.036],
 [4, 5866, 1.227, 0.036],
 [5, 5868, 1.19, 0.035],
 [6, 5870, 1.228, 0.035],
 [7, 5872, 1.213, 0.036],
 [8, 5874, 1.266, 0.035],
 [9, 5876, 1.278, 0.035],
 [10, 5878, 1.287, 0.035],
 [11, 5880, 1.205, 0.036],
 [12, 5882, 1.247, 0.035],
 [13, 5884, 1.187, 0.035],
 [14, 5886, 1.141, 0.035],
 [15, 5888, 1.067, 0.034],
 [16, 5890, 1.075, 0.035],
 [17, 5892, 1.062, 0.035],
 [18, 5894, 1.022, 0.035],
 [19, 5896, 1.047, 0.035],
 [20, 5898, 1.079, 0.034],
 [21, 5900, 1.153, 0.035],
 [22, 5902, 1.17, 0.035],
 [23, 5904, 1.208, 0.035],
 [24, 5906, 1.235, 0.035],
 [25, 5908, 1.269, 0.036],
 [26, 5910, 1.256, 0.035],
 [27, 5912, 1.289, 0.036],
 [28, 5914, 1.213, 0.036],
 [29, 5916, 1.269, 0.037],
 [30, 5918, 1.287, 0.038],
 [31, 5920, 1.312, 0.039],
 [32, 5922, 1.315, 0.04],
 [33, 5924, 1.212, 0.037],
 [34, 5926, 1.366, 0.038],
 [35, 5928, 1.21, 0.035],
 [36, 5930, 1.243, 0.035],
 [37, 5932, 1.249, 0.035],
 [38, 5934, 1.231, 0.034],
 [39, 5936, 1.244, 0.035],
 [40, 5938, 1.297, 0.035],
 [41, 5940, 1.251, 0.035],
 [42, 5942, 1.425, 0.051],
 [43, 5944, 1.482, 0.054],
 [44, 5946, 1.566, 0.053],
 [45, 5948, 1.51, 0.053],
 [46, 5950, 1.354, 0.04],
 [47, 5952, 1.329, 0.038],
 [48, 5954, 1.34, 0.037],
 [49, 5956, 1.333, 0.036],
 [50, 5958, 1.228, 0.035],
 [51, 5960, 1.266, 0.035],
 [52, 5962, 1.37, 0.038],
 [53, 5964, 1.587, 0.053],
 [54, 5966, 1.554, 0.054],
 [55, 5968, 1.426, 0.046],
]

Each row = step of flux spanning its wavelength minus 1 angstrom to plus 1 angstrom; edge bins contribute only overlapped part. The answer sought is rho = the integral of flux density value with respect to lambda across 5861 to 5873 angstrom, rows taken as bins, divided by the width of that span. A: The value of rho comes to 1.21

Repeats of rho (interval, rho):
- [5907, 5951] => 1.31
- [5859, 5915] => 1.19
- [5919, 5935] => 1.27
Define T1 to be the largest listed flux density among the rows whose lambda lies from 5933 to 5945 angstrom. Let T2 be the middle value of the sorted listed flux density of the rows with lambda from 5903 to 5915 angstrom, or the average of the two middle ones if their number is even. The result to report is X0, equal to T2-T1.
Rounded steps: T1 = 1.482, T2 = 1.25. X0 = -0.24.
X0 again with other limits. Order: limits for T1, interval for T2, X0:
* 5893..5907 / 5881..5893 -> -0.13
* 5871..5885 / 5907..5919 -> -0.02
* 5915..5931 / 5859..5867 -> -0.14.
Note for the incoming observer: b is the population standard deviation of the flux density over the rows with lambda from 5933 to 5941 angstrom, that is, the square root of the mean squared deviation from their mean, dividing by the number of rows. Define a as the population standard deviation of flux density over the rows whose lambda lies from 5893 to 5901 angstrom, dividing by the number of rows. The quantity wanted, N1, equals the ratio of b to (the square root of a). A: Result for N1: 0.11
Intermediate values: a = 0.049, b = 0.025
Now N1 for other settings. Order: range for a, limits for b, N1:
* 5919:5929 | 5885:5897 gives 0.15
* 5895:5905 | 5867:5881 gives 0.15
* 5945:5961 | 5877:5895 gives 0.27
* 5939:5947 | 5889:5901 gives 0.12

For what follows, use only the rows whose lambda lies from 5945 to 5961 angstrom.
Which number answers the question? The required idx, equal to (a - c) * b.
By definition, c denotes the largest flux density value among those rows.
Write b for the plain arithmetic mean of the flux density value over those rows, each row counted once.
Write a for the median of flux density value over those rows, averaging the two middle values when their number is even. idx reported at -0.313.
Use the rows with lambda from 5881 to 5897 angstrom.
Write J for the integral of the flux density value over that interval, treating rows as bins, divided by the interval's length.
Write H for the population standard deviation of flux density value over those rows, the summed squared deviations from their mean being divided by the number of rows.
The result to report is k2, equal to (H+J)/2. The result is 0.59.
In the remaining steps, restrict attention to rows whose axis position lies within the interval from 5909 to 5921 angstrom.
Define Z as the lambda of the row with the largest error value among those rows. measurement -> 5920 angstrom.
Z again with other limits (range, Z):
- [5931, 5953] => 5944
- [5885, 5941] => 5922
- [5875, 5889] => 5880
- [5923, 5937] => 5926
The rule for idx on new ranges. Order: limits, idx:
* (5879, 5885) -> -0.051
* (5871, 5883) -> -0.038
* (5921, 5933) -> -0.152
